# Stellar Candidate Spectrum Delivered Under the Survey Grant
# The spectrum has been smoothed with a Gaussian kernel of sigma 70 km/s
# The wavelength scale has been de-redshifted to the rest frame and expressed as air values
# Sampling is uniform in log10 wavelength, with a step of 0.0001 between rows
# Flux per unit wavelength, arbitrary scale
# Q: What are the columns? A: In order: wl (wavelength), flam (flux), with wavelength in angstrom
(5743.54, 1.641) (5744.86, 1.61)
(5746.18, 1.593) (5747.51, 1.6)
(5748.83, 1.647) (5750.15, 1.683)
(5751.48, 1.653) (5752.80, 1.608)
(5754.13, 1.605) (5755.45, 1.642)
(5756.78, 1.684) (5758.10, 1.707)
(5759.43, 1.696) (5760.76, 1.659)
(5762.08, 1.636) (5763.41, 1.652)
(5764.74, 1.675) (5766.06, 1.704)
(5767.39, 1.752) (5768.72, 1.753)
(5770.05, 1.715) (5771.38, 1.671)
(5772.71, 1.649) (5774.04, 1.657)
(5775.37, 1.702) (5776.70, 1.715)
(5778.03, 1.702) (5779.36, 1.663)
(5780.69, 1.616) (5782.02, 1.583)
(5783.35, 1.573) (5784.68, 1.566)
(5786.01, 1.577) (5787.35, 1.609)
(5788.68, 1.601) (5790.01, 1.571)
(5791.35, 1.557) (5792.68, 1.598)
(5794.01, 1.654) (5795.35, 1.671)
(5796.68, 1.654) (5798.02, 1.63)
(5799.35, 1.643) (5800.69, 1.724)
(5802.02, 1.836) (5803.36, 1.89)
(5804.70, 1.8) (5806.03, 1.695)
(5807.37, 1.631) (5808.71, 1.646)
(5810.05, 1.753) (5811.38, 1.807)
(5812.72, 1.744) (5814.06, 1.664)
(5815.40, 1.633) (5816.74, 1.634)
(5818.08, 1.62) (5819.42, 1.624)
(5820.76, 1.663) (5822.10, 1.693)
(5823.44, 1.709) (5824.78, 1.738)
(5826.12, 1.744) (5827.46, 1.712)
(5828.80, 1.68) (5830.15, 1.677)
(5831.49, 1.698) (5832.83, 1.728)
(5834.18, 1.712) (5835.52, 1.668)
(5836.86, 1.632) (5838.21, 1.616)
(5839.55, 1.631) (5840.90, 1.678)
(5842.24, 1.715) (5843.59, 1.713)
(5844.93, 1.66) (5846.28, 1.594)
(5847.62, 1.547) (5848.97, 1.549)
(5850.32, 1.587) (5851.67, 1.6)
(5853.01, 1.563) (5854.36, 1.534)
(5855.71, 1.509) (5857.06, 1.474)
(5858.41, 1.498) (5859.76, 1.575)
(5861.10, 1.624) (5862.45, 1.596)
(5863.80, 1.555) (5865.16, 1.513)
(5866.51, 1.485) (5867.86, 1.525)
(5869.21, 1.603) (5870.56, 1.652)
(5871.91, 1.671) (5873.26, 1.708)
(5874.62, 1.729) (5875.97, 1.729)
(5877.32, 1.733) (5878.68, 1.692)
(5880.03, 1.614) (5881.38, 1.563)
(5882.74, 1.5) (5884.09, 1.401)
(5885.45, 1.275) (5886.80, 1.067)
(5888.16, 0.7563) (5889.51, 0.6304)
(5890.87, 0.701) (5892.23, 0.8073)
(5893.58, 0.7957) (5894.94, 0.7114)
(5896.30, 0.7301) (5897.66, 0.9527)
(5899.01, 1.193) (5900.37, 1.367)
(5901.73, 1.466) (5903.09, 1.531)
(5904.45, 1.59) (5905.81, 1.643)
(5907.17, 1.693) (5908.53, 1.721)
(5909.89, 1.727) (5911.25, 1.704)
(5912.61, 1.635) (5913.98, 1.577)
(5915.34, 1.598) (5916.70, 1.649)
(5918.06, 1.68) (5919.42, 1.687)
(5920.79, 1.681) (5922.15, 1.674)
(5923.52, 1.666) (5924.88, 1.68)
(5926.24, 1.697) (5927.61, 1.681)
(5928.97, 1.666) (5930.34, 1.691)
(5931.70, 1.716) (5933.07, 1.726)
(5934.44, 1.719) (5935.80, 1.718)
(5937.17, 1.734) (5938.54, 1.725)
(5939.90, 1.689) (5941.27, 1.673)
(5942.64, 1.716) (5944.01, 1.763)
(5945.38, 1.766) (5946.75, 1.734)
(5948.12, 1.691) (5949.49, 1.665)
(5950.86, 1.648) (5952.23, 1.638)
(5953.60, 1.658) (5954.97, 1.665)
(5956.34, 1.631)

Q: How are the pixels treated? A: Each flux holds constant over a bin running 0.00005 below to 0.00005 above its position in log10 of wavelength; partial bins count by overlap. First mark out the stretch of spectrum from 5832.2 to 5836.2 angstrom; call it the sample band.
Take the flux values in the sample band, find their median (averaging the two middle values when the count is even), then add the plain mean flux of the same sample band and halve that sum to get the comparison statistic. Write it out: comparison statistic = 1.71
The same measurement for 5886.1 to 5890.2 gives 0.79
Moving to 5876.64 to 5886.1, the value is 1.55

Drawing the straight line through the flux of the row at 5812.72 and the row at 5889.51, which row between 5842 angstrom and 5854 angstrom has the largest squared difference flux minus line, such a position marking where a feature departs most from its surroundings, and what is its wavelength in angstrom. 5851.67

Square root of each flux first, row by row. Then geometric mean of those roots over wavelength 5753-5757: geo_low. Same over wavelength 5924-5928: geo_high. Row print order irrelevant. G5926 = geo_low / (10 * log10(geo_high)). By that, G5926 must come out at 1.13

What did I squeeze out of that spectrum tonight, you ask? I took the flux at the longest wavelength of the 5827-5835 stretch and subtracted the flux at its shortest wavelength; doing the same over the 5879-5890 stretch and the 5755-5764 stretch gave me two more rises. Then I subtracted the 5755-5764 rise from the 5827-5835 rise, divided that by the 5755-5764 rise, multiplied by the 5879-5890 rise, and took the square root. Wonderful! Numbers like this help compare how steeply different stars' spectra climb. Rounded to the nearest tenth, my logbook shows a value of 1.0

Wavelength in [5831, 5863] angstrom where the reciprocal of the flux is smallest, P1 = 5832.83 angstrom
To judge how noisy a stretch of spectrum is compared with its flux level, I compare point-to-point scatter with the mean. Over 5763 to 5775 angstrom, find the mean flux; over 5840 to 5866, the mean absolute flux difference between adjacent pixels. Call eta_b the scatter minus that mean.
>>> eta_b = -1.66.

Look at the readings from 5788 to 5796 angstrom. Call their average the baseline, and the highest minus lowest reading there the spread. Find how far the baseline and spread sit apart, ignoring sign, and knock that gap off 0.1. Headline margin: -1.39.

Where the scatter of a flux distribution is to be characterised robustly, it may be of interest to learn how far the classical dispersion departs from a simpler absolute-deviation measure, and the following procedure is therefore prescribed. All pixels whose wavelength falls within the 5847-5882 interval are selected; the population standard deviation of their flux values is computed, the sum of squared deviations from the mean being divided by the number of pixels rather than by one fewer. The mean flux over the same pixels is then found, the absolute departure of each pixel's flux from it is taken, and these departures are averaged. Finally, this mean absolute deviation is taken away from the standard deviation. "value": 0.013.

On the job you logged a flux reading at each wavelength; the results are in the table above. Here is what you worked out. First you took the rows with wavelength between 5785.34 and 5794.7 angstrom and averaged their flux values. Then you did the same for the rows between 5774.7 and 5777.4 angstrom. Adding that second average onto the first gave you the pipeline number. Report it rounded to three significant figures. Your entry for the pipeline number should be 3.30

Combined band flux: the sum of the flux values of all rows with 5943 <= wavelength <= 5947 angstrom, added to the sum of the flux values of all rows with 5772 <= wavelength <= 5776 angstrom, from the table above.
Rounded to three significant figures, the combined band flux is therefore 10.3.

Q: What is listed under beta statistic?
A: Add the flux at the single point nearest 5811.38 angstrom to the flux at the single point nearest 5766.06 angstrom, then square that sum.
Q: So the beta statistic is 12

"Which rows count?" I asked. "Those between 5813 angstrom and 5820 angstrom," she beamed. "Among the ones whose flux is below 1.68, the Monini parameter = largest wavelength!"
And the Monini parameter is 5819.42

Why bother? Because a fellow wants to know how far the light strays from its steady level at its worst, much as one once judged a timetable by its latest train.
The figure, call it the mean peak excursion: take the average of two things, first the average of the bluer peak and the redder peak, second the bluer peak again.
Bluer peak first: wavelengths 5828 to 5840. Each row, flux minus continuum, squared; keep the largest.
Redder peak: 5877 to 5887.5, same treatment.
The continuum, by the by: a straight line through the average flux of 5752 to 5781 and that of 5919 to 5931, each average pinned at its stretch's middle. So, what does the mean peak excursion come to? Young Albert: 0.10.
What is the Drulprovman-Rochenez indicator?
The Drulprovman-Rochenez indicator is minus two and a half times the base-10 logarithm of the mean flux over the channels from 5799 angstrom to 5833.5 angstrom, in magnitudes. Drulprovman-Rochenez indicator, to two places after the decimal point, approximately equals -0.58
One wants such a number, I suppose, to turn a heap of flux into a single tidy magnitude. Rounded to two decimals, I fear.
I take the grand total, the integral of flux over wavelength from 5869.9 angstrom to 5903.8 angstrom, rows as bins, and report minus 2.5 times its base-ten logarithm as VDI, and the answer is -4.09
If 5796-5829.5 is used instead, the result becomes -4.39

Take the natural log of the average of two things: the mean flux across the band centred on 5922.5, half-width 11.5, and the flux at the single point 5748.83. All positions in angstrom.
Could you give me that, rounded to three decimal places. 0.506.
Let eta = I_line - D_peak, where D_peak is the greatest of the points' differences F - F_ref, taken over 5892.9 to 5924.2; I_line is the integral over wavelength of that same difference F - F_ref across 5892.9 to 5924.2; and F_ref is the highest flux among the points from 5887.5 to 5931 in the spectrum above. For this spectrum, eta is -8.2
